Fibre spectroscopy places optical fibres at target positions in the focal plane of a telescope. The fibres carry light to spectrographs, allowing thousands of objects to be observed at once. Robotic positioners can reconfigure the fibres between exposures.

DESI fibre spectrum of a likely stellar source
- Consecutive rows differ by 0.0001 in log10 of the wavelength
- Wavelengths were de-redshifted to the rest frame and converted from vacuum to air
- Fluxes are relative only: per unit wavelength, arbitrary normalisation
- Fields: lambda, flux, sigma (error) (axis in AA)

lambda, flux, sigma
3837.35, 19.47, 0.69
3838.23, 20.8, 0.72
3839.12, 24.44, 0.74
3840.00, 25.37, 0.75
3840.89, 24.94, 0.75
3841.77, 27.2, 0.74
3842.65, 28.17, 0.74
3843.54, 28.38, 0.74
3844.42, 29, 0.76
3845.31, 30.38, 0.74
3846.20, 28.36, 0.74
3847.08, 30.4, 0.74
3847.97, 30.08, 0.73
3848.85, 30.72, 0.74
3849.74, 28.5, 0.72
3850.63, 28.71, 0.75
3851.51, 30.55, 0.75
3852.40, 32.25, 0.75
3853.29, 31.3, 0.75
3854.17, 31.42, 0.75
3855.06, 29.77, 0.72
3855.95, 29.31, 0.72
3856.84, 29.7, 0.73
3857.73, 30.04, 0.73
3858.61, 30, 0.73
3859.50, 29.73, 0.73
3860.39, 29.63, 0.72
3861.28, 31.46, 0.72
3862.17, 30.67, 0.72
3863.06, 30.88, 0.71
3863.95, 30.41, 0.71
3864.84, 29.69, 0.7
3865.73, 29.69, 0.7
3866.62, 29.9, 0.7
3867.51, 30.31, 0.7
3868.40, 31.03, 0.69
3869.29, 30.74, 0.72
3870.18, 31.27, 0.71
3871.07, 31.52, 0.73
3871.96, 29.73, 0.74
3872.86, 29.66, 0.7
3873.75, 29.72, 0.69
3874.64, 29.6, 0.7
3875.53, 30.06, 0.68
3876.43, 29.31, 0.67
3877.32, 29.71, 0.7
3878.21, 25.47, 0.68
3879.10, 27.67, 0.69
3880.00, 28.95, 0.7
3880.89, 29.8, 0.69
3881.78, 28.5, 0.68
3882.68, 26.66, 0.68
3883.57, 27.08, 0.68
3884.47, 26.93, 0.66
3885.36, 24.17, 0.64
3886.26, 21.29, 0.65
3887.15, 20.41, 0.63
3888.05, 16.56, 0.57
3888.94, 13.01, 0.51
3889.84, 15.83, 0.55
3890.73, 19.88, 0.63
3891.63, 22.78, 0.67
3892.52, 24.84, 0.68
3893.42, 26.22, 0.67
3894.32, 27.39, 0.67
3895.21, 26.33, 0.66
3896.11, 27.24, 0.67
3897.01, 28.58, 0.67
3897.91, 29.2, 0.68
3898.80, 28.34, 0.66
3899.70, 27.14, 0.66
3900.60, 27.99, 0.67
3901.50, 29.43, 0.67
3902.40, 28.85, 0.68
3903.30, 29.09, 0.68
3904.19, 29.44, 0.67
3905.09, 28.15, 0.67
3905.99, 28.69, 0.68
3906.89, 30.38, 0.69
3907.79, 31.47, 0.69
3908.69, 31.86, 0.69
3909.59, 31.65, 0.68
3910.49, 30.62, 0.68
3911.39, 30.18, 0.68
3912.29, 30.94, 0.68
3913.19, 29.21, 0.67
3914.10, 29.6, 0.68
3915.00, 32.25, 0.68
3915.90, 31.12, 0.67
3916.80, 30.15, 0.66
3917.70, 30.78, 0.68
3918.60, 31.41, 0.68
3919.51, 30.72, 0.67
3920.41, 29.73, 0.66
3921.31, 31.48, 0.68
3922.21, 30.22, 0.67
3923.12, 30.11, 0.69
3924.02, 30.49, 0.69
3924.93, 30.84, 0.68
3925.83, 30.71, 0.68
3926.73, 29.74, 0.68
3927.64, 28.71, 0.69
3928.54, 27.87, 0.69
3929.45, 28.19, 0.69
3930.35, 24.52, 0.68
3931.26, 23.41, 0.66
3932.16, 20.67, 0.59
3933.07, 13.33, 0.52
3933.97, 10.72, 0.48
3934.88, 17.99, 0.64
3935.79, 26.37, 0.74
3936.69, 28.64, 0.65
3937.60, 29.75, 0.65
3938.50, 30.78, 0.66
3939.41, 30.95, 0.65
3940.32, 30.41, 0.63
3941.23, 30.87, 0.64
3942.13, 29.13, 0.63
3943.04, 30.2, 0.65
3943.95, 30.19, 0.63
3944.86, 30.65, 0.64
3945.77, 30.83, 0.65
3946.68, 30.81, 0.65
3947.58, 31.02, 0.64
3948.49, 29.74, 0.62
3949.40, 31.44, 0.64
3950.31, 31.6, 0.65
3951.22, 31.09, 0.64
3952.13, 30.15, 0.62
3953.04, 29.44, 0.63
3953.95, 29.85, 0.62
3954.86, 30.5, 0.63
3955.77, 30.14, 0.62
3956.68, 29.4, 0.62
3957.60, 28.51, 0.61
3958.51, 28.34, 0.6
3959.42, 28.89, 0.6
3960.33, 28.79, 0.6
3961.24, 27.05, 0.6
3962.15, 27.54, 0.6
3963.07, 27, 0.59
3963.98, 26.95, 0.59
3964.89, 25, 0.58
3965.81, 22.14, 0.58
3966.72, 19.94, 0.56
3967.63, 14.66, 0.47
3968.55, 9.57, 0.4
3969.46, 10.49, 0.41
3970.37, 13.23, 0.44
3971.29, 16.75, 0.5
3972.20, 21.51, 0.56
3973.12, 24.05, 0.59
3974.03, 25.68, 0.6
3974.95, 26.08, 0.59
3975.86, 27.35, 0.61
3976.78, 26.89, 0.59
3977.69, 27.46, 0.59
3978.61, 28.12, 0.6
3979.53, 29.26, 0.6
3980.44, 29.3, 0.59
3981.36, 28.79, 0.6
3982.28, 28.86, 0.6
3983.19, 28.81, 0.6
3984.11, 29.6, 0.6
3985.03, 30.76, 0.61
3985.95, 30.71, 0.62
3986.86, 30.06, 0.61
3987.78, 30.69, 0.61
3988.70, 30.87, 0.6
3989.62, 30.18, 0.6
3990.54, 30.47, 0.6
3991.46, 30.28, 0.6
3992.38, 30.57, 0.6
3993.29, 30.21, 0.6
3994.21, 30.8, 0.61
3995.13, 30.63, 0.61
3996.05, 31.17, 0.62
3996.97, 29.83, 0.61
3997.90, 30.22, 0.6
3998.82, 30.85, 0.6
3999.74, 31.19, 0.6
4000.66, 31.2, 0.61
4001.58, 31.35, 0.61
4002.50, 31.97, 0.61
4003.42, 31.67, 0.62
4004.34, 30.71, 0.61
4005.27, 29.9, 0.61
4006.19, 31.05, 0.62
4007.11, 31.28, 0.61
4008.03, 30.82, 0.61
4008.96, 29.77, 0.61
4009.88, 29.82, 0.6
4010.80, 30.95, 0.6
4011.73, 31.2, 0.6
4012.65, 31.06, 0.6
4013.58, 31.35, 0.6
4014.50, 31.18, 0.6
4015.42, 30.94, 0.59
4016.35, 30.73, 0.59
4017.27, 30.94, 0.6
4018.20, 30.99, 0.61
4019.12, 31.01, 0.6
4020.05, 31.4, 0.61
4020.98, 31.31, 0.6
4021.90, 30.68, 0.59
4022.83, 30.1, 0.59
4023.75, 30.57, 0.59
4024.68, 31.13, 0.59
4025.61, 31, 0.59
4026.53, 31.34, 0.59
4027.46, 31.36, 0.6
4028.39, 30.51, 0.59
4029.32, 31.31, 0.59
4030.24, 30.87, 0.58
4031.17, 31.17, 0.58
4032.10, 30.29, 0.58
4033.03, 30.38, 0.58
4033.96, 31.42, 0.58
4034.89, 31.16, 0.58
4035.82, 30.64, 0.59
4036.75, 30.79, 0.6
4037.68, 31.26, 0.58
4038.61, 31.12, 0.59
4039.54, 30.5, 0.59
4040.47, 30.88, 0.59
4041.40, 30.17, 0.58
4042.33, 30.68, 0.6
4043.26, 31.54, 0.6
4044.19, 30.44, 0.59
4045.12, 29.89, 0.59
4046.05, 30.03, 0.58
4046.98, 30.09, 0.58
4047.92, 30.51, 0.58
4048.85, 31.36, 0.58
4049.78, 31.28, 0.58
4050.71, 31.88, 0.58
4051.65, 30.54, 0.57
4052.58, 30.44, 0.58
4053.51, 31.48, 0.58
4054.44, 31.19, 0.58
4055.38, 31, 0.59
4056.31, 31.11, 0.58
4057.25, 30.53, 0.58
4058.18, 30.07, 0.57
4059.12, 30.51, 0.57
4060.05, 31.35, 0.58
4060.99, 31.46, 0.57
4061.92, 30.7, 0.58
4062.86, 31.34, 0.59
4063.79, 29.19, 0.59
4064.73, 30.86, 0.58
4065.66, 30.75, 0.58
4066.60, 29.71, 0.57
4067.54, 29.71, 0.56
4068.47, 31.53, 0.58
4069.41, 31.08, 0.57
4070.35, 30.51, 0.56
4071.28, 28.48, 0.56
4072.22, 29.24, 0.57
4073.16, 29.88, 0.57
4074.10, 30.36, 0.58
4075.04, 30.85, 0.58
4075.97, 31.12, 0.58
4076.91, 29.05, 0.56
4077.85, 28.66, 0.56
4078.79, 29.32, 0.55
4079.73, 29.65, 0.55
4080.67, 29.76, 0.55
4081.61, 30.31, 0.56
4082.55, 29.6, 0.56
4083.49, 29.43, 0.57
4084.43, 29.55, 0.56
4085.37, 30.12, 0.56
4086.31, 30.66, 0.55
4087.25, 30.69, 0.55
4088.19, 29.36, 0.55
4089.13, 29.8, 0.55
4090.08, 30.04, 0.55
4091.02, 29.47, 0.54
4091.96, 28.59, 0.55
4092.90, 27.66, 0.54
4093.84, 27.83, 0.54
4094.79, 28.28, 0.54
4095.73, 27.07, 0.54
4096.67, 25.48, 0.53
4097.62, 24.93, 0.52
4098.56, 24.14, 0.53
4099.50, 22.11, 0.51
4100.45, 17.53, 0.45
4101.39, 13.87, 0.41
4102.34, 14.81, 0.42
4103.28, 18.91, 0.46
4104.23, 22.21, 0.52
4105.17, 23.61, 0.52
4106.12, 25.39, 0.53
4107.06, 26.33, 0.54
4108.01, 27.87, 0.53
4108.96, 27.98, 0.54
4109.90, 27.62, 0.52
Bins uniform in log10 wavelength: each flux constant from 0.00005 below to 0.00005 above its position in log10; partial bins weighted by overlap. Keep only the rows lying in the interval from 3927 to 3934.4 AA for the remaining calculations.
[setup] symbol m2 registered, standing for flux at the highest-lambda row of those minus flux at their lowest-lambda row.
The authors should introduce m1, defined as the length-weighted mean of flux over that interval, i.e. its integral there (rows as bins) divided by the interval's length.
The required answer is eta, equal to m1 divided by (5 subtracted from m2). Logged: -1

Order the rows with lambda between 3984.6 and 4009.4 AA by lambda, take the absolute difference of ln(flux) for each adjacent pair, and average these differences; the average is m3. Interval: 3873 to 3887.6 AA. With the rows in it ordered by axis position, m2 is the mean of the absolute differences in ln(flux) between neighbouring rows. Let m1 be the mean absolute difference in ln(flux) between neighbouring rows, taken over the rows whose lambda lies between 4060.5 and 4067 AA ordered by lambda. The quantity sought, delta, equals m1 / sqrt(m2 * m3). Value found 1.2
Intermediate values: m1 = 0.035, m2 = 0.052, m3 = 0.016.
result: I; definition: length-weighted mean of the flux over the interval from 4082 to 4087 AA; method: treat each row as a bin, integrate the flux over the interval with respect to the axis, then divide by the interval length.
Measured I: 30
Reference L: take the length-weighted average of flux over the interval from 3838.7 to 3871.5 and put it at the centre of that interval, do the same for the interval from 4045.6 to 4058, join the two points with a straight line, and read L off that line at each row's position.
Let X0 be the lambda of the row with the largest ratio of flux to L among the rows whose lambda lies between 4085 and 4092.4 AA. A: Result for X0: 4087.25 AA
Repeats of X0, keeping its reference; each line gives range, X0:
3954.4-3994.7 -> 3988.70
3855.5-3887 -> 3861.28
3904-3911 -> 3908.69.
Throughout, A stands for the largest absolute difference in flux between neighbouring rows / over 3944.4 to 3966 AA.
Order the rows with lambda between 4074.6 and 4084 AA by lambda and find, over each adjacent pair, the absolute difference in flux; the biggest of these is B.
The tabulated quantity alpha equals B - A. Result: -0.8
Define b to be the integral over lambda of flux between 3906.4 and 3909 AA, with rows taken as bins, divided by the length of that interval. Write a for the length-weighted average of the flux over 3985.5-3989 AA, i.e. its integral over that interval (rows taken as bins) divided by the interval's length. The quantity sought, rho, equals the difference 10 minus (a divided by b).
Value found 9.02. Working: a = 30.6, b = 31.2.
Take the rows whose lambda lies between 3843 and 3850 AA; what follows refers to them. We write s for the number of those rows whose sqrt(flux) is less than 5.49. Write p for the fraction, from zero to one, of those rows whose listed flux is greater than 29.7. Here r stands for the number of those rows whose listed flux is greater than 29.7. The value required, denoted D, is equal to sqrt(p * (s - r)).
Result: 0.71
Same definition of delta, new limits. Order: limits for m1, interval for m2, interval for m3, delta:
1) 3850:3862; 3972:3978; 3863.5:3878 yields 1.0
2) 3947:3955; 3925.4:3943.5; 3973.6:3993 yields 0.6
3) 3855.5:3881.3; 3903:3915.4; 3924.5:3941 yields 0.4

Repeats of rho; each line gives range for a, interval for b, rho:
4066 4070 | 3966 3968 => 8.32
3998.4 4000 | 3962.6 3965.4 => 8.81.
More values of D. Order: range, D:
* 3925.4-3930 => 0.89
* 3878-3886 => 0.94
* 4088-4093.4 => 1.15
